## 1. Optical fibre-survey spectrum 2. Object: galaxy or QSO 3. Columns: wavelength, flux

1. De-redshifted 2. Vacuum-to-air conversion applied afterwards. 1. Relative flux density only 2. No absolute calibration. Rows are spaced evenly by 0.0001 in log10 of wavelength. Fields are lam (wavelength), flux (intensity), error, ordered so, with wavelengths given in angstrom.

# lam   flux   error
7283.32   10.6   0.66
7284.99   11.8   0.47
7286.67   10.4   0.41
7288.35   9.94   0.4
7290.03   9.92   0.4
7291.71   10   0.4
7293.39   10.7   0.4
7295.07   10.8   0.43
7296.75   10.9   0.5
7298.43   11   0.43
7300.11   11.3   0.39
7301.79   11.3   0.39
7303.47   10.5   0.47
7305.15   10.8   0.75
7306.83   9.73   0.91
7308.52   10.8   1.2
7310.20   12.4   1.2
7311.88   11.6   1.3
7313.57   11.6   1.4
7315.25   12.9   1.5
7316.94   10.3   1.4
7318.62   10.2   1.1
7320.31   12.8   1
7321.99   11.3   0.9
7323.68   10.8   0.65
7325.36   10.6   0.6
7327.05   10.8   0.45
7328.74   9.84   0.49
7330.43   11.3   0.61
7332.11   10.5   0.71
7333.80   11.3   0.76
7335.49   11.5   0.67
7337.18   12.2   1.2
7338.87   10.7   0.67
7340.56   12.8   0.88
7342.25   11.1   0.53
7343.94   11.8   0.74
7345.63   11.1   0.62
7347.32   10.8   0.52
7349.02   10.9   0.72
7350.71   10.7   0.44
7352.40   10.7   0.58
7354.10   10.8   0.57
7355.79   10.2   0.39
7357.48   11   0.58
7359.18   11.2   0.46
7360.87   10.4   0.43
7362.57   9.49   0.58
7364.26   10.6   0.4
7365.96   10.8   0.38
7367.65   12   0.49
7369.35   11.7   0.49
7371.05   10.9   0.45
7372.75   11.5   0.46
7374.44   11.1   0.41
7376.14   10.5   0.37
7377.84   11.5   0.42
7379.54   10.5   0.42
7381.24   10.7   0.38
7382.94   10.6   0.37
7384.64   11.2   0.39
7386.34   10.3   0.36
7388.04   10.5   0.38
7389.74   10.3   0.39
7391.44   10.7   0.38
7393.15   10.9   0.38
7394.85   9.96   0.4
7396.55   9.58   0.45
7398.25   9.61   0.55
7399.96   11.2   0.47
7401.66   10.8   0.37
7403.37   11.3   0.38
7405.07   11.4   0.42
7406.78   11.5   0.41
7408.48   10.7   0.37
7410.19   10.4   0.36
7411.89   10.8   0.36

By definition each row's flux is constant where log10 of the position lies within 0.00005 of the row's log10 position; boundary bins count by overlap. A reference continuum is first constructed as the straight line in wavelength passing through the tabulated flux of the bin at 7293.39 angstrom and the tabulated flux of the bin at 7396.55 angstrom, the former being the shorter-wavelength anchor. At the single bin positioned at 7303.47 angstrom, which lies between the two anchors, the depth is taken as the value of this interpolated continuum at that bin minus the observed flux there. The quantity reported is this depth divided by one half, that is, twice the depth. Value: 0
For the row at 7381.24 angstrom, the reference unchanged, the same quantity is -2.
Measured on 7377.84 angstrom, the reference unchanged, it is -3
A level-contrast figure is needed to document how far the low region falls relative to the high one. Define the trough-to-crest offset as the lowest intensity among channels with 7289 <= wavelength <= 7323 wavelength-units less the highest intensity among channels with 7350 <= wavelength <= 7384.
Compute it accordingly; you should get -2.27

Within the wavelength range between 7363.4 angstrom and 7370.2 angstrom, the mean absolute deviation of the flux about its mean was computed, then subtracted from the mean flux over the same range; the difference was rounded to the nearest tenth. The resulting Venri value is 10.7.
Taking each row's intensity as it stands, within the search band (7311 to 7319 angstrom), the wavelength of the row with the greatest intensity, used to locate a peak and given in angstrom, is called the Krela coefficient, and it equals 7315.25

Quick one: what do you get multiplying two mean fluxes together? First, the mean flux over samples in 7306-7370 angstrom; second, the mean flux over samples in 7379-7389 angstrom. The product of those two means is 118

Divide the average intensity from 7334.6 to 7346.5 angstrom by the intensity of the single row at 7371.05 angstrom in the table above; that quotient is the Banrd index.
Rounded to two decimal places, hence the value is 1.06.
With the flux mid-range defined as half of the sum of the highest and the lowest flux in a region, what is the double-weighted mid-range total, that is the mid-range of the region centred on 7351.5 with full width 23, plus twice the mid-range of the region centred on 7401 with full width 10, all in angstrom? 32.1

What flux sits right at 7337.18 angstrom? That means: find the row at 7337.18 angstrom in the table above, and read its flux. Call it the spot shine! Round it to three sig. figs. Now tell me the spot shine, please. 12.2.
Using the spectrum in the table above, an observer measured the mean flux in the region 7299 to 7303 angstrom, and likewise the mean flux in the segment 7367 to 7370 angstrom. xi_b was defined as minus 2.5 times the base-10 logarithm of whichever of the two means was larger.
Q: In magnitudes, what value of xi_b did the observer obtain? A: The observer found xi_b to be -2.68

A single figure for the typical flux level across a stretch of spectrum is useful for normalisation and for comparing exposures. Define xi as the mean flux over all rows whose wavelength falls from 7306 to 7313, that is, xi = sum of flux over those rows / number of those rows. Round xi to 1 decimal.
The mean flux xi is 11.1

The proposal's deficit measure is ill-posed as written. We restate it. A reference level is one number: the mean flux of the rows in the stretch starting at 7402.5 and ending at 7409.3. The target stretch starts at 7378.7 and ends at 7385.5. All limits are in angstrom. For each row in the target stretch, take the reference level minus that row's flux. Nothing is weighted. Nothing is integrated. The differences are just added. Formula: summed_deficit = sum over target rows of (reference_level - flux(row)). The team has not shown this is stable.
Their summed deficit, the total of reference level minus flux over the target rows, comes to 1.9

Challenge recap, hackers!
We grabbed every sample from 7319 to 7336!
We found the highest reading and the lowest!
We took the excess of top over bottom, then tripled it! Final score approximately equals 8.9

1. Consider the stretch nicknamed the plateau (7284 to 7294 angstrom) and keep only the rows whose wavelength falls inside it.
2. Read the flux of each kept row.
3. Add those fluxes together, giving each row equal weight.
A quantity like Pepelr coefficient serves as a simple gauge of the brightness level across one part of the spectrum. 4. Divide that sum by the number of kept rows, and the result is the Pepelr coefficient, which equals 10.46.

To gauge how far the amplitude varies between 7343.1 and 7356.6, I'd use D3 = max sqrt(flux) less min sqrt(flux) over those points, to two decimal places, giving 0.24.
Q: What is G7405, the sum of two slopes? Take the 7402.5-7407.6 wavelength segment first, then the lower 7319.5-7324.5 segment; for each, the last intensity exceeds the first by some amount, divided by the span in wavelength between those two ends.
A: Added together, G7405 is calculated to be -0.53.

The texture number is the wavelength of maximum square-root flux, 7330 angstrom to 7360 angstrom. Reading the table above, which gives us 7340.56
